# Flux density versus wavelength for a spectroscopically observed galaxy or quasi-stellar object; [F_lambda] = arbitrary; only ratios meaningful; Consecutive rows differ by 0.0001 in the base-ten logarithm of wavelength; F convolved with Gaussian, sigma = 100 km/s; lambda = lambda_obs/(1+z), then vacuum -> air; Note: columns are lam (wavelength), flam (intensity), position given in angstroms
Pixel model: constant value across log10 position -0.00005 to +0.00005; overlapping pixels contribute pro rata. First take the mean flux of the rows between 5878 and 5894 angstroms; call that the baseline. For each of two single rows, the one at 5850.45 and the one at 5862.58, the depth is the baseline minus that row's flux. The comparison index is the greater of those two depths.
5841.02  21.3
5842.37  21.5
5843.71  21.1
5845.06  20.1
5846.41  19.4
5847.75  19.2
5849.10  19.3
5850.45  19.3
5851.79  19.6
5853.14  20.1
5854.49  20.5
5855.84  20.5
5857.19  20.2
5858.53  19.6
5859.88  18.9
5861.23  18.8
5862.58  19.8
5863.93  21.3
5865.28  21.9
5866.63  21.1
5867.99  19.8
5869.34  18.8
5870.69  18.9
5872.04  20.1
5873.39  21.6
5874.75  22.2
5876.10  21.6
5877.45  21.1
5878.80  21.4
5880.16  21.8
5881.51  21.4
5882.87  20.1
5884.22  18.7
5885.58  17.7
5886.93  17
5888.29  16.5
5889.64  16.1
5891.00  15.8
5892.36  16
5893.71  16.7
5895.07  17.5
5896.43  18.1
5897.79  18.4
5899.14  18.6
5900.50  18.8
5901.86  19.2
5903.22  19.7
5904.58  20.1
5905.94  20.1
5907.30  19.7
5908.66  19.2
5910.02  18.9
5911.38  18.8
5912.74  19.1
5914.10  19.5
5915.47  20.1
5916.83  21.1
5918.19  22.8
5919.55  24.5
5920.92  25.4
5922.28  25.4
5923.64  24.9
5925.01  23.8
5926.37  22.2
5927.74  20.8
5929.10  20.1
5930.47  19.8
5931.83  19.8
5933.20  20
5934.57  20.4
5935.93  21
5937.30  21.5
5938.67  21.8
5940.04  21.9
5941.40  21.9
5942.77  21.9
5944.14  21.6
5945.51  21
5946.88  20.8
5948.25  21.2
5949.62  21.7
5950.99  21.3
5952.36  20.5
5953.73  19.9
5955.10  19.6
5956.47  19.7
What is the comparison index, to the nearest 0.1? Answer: -1.0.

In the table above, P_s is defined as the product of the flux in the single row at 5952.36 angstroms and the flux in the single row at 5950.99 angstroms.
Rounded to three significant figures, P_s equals 437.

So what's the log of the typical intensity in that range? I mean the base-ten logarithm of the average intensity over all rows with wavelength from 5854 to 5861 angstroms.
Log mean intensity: 1.30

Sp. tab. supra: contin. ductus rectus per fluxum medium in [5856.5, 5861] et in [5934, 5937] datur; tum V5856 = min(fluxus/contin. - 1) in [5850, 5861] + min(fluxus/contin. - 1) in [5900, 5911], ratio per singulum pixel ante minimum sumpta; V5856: -0.11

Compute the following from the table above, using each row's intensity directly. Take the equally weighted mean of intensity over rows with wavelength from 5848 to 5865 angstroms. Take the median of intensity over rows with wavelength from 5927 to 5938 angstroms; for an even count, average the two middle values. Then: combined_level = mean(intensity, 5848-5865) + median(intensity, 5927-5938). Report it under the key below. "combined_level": 40.1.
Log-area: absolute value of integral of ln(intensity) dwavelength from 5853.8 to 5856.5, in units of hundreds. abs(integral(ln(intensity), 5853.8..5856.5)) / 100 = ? 0.081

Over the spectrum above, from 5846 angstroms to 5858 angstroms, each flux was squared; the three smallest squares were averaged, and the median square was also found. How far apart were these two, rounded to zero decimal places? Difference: 13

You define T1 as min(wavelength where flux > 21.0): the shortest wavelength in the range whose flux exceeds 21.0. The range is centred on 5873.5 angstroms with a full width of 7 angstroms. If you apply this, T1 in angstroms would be 5873.39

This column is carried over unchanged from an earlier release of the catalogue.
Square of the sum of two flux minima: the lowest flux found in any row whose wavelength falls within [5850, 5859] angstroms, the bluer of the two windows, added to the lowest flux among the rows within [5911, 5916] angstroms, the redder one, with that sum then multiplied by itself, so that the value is 1452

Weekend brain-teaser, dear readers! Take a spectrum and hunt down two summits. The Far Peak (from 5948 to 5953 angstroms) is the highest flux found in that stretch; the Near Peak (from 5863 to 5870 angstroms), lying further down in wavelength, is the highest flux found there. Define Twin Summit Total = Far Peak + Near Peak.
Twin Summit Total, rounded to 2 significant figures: 44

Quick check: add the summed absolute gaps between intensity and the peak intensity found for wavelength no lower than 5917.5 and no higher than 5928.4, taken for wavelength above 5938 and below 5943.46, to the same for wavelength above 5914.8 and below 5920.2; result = 27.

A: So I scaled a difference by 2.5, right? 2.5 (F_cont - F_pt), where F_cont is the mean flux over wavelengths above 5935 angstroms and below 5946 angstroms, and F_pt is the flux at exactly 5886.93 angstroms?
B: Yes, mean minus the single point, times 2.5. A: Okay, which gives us 11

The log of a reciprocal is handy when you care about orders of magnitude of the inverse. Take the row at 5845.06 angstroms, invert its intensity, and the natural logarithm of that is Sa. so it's -3.00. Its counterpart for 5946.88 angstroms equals -3.03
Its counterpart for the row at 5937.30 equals -3.07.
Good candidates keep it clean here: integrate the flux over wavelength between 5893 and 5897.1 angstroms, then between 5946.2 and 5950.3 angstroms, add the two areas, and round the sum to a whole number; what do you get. 158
